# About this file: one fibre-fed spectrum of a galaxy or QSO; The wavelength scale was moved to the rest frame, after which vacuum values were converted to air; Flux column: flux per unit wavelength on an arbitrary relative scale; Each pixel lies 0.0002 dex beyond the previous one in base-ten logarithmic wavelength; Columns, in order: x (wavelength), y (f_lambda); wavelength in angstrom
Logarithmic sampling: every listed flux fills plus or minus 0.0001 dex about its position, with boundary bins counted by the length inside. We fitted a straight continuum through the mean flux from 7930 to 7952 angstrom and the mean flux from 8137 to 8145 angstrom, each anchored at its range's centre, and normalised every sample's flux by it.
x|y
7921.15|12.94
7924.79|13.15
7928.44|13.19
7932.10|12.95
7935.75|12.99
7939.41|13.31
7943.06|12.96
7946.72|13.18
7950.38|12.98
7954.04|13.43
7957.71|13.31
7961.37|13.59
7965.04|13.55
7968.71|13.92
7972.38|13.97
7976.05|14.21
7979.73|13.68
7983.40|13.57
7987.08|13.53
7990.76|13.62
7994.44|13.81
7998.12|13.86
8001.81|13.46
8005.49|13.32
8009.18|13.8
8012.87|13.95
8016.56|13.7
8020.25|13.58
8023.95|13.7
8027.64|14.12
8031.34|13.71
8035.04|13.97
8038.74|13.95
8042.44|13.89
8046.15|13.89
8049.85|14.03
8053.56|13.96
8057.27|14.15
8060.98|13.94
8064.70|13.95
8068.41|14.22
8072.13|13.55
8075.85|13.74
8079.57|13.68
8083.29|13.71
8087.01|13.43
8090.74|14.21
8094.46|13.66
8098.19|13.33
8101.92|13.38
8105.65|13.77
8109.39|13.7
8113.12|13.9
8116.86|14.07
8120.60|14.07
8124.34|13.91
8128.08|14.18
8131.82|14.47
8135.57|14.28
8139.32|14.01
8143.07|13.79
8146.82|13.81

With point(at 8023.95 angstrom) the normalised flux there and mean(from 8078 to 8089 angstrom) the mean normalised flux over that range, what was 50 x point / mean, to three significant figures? 51.3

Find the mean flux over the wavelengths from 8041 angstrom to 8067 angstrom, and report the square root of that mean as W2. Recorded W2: 3.74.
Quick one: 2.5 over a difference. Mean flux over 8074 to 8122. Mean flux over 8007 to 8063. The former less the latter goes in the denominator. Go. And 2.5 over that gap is -17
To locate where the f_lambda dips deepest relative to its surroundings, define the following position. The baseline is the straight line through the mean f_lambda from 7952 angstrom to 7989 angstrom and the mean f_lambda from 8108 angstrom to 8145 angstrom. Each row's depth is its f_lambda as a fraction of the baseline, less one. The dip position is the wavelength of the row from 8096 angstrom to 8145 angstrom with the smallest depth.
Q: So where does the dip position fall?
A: 8098.19 angstrom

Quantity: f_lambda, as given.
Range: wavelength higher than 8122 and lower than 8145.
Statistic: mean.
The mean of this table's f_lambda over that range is 14.1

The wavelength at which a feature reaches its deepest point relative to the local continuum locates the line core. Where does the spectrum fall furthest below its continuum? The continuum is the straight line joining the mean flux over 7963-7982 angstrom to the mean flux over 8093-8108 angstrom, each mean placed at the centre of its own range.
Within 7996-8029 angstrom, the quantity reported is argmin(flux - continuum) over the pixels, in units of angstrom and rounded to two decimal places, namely 8005.49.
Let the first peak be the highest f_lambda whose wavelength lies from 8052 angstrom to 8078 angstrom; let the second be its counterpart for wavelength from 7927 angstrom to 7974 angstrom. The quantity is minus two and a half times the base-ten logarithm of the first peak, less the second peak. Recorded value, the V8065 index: -16.9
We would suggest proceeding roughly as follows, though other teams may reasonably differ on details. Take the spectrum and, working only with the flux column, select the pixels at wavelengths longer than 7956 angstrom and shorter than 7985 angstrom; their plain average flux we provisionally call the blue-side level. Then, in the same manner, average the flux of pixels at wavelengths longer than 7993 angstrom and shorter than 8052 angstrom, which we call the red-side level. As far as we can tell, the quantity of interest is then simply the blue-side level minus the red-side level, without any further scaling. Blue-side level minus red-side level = -0.1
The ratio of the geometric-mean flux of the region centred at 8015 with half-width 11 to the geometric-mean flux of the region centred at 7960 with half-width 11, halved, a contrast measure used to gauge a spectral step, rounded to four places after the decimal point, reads 0.5079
